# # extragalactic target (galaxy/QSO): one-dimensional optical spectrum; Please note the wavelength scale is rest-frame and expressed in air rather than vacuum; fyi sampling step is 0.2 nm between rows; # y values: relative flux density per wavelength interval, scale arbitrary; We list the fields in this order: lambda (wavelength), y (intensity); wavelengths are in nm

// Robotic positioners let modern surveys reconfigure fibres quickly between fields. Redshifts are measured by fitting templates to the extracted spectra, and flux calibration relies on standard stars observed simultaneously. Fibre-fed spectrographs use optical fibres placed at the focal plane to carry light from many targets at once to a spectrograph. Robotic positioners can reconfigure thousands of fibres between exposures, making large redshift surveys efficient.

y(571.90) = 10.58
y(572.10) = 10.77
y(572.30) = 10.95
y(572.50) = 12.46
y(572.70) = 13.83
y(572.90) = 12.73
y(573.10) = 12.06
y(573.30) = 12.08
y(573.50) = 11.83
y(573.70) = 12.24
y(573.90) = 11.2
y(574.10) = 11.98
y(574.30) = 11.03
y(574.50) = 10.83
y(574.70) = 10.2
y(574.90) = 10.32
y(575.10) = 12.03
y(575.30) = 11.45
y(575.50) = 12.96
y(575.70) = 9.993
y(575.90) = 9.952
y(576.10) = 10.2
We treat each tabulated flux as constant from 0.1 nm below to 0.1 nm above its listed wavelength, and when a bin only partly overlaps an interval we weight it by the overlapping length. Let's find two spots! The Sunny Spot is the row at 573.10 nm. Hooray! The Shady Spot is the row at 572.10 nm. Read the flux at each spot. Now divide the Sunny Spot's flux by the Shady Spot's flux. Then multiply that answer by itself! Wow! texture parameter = 1.3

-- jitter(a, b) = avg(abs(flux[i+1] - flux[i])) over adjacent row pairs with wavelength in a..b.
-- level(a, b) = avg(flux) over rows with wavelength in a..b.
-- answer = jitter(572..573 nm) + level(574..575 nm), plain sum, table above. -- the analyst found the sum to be 11.9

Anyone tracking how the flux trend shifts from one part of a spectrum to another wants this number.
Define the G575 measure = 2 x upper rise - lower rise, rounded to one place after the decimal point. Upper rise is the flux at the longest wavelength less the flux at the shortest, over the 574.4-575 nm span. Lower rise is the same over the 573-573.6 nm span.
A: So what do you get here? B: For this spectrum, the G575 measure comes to -0.8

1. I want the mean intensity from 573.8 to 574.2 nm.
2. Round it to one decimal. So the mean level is 11.6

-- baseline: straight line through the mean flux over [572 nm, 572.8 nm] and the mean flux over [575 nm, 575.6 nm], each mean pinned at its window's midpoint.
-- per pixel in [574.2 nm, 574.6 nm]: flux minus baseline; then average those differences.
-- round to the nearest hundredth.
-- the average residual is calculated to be -1.17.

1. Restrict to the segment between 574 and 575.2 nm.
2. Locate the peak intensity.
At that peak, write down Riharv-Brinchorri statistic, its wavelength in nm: 575.10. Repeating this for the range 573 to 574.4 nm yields 573.70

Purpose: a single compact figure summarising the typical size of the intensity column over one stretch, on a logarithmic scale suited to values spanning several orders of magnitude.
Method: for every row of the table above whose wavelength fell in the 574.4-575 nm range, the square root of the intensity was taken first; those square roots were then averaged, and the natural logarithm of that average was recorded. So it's 1.17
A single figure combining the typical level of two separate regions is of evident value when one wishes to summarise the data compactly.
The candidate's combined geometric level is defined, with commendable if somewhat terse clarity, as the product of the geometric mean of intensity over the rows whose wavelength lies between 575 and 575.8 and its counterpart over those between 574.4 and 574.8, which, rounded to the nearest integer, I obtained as 121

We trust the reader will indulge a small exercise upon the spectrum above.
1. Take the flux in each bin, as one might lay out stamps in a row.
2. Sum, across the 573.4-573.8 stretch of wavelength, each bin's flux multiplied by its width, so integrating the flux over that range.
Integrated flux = 4.81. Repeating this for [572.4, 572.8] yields 5.26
